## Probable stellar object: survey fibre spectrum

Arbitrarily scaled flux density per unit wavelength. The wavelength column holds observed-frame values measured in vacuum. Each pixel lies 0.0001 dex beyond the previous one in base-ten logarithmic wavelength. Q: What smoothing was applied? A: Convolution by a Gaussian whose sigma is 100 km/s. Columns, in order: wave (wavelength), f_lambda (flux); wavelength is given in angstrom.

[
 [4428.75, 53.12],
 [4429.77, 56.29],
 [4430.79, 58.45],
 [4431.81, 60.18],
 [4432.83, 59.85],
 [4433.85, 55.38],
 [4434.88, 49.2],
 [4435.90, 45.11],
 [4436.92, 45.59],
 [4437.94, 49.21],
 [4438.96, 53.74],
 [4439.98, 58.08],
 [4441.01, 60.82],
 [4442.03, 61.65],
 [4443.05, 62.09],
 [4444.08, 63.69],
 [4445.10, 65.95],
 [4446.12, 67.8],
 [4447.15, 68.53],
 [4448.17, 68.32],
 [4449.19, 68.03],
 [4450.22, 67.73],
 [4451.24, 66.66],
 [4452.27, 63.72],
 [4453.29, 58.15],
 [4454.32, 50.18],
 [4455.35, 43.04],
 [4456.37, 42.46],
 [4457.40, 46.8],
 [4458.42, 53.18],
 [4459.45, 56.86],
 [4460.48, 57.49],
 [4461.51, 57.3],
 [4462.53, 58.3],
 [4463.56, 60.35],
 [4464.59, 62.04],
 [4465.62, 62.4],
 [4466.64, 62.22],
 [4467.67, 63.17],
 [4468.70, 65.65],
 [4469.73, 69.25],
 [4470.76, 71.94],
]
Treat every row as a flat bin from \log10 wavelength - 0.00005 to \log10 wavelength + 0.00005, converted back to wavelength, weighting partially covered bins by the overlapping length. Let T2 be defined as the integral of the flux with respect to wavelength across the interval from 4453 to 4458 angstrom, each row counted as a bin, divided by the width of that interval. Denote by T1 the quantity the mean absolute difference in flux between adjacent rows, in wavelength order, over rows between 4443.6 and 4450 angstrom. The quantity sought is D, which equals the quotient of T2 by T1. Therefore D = 45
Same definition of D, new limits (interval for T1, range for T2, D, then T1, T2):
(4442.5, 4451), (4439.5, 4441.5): 57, 1.0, 59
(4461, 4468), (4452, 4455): 54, 1.0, 56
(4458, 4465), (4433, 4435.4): 35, 1.5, 53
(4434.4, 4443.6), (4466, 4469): 24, 2.6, 64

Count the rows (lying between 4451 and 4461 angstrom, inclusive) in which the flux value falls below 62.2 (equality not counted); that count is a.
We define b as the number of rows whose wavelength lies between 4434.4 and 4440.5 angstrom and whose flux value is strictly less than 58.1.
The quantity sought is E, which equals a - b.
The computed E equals 2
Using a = 8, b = 6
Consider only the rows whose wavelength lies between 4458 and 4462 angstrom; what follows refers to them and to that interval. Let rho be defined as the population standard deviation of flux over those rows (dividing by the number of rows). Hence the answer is 1.8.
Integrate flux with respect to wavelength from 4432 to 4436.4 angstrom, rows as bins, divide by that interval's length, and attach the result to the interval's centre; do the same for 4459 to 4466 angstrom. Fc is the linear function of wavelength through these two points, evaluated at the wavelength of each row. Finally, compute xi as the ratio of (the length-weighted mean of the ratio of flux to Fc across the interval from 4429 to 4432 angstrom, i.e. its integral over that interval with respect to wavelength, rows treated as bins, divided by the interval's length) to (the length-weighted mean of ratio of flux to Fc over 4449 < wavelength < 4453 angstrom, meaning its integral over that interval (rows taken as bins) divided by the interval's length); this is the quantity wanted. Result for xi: 0.95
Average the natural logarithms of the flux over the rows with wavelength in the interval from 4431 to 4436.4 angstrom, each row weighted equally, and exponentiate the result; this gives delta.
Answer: 54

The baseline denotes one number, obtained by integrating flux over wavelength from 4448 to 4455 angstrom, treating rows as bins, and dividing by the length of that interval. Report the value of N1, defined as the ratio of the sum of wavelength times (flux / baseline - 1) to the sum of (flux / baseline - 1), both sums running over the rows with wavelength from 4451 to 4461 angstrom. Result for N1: 4456.8 angstrom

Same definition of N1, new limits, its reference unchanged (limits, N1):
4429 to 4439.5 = 4435.5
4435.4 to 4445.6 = 4437.0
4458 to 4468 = 4460.3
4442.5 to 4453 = 4448.3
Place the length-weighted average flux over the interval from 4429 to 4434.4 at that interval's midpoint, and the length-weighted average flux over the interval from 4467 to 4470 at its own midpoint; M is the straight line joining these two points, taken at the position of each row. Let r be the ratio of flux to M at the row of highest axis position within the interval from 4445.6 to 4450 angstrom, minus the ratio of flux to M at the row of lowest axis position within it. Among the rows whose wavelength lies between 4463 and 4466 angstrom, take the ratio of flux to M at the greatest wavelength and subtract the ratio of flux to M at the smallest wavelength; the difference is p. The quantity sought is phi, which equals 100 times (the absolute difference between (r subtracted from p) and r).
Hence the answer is 4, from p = 0.03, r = -0.01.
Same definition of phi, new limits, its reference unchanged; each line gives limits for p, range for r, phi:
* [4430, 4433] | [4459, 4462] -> 2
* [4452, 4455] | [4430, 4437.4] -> 26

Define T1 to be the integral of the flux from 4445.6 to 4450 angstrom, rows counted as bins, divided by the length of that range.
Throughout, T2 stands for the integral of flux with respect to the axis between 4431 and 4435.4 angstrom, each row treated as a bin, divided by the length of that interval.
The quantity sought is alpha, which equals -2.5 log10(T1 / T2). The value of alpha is -0.21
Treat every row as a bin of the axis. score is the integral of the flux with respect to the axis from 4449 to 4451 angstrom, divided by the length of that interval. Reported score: 68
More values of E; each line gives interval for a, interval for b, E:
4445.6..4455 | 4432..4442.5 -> -5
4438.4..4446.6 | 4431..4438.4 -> 0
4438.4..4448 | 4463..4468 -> 5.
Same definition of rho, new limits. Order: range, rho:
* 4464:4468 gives 0.4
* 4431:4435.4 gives 4.4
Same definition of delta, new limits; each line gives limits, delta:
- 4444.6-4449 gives 68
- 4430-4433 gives 59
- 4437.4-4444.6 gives 58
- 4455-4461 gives 50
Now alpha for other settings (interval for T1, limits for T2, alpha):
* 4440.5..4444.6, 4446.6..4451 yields 0.10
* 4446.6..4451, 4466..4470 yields -0.05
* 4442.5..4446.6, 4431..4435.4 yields -0.16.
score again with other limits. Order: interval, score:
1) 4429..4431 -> 57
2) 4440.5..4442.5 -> 61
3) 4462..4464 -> 59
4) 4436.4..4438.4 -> 47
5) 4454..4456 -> 46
